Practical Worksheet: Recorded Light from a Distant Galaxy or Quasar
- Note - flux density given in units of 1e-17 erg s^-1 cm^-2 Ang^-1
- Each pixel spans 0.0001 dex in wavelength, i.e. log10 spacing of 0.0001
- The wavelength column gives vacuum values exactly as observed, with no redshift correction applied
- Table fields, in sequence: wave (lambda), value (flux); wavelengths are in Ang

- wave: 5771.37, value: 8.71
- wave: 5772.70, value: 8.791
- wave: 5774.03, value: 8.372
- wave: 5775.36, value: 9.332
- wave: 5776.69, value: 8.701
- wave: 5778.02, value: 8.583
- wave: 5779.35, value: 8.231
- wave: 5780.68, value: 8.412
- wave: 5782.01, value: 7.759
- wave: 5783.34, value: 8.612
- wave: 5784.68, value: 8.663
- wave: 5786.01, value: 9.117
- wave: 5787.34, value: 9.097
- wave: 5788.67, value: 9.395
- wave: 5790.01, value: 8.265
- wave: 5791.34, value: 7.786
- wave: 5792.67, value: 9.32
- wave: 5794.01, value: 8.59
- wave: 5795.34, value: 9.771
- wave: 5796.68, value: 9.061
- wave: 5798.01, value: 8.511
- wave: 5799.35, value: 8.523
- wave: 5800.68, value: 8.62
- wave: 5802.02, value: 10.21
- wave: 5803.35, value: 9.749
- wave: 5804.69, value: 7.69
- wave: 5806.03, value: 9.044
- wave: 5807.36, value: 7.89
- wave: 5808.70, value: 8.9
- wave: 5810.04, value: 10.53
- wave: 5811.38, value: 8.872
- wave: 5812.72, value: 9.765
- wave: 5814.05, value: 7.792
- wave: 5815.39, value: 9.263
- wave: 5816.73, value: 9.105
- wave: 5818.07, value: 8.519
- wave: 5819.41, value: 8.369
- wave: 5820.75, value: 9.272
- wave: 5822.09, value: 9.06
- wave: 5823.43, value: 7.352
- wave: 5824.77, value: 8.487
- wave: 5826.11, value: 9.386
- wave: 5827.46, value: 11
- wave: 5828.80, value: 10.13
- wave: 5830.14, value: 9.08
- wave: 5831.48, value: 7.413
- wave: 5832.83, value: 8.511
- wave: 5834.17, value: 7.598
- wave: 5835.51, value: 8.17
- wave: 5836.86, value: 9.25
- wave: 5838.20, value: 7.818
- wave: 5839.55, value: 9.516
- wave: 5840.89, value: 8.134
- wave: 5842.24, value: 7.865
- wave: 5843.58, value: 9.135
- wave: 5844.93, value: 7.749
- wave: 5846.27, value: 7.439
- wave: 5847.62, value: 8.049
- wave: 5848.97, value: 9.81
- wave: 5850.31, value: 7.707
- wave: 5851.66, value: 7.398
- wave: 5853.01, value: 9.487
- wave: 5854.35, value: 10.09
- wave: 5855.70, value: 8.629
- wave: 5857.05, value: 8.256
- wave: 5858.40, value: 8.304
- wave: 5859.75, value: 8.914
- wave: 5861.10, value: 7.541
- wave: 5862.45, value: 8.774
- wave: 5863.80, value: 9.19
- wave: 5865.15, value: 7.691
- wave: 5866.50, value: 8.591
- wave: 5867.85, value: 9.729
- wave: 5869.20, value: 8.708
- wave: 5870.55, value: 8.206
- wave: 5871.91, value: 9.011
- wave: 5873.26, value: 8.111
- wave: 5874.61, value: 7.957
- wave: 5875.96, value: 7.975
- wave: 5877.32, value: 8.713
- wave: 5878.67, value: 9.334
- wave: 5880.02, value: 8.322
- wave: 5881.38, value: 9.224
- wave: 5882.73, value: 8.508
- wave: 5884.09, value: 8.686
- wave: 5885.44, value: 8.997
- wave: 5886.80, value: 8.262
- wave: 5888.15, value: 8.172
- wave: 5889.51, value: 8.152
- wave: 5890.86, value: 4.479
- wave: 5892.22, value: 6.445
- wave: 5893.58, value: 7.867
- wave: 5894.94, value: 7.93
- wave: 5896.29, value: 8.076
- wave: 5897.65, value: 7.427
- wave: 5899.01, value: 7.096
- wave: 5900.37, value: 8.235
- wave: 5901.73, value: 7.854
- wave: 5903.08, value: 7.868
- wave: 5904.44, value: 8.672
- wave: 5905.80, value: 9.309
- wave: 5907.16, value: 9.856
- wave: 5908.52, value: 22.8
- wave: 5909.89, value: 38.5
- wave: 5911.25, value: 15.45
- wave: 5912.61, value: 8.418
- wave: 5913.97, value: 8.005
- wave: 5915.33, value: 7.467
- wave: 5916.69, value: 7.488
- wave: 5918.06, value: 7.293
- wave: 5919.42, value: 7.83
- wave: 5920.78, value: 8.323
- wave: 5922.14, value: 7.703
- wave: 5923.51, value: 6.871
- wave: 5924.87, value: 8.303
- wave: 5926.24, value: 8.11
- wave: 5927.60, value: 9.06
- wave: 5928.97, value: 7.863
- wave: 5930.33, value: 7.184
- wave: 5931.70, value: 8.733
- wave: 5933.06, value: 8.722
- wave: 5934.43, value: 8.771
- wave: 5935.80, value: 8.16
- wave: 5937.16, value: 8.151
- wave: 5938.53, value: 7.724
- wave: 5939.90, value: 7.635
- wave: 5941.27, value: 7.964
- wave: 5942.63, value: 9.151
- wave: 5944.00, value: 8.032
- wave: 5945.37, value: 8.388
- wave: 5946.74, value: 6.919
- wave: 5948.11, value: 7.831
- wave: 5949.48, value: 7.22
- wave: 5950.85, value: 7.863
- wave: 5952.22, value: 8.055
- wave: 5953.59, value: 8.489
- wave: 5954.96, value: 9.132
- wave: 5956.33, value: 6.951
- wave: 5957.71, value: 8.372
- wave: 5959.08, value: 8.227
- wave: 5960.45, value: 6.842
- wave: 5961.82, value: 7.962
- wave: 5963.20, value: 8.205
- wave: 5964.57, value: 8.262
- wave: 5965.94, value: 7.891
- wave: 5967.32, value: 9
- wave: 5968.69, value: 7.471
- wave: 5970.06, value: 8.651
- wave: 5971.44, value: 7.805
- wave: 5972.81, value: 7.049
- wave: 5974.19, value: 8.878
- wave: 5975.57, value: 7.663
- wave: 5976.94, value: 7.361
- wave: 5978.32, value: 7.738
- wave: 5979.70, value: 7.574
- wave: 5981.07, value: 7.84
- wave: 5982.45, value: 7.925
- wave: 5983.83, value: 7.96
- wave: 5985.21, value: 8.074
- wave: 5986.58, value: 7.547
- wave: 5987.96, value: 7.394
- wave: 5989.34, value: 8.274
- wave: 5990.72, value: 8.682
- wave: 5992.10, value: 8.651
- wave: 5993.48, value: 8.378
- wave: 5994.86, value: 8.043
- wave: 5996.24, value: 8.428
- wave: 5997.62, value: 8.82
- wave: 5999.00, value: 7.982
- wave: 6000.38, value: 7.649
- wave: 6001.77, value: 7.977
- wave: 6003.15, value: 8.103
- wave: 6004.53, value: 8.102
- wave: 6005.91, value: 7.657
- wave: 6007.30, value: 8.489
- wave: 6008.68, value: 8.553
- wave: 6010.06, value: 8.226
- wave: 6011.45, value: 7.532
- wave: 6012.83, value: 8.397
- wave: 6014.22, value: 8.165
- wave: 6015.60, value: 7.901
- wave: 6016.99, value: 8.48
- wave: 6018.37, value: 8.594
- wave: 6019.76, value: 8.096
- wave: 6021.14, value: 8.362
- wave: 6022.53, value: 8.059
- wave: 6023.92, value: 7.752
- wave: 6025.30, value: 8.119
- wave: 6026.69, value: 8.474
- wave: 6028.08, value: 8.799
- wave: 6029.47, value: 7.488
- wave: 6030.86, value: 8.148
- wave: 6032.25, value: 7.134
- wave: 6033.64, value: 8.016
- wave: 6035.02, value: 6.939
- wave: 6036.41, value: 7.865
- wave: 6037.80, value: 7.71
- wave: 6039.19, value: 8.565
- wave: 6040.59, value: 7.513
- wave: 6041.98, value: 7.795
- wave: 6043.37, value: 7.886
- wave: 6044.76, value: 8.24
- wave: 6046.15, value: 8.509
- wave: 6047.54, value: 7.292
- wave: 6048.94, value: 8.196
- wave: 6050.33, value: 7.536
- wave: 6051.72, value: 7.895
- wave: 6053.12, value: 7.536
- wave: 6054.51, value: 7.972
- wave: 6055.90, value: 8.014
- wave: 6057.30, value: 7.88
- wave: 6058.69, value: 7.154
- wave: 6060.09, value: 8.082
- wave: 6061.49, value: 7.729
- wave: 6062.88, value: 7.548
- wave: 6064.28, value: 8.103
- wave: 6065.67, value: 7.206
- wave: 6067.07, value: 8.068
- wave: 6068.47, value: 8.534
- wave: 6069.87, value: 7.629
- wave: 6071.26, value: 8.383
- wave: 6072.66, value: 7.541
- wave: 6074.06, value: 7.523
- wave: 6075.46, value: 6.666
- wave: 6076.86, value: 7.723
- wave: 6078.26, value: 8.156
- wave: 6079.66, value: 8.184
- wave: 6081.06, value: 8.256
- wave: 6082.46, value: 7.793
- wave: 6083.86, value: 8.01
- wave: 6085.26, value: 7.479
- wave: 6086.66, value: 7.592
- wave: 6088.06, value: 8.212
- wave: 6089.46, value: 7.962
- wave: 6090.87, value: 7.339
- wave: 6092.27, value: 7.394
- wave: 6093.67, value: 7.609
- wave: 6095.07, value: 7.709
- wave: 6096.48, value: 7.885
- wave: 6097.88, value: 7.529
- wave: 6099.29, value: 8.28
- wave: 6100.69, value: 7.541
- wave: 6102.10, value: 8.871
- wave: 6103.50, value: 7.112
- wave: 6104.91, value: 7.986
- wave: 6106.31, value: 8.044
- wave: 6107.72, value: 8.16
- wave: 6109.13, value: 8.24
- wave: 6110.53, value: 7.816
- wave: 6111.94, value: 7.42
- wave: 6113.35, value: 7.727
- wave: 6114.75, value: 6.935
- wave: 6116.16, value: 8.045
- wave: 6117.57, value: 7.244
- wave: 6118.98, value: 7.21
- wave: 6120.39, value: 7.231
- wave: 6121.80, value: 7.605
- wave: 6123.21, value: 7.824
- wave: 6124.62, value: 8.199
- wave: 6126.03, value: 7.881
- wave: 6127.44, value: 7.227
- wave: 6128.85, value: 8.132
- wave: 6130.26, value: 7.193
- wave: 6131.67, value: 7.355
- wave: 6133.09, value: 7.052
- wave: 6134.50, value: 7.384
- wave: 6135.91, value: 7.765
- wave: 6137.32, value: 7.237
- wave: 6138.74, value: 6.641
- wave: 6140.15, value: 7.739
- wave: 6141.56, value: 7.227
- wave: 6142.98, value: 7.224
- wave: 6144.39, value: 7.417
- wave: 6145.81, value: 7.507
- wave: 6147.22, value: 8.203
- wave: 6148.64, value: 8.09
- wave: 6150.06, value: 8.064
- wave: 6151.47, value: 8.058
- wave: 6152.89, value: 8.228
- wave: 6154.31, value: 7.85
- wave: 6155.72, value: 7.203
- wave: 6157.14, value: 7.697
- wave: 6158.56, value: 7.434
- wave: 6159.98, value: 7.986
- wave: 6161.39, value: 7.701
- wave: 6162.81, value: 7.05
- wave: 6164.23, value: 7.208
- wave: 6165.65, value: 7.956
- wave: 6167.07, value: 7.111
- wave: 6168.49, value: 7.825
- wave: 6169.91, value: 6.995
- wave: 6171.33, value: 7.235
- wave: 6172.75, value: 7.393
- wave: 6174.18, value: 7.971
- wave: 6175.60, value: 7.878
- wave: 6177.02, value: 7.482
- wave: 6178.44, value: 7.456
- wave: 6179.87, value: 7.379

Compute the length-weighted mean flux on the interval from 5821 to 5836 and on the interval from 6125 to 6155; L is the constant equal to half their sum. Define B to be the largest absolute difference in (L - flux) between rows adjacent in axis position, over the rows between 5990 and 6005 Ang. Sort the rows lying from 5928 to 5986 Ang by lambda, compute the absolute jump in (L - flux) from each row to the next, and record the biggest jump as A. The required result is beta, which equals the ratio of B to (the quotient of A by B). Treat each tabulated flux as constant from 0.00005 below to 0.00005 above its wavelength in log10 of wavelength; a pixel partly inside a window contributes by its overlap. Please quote 0.3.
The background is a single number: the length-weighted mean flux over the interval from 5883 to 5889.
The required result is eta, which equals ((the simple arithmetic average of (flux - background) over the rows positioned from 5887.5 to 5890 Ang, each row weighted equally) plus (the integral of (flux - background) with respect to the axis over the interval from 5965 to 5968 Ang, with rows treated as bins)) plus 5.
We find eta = 4.4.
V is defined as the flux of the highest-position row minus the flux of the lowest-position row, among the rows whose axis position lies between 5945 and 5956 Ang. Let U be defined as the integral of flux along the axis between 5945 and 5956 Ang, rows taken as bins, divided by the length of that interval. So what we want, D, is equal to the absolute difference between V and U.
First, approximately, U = 7.9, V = 0.7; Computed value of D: 7.2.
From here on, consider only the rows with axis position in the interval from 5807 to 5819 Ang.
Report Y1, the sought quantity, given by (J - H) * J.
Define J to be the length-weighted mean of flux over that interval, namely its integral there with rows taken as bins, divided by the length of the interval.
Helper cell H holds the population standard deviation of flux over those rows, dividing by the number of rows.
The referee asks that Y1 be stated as 73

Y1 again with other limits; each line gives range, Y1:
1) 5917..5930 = 58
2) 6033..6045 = 58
